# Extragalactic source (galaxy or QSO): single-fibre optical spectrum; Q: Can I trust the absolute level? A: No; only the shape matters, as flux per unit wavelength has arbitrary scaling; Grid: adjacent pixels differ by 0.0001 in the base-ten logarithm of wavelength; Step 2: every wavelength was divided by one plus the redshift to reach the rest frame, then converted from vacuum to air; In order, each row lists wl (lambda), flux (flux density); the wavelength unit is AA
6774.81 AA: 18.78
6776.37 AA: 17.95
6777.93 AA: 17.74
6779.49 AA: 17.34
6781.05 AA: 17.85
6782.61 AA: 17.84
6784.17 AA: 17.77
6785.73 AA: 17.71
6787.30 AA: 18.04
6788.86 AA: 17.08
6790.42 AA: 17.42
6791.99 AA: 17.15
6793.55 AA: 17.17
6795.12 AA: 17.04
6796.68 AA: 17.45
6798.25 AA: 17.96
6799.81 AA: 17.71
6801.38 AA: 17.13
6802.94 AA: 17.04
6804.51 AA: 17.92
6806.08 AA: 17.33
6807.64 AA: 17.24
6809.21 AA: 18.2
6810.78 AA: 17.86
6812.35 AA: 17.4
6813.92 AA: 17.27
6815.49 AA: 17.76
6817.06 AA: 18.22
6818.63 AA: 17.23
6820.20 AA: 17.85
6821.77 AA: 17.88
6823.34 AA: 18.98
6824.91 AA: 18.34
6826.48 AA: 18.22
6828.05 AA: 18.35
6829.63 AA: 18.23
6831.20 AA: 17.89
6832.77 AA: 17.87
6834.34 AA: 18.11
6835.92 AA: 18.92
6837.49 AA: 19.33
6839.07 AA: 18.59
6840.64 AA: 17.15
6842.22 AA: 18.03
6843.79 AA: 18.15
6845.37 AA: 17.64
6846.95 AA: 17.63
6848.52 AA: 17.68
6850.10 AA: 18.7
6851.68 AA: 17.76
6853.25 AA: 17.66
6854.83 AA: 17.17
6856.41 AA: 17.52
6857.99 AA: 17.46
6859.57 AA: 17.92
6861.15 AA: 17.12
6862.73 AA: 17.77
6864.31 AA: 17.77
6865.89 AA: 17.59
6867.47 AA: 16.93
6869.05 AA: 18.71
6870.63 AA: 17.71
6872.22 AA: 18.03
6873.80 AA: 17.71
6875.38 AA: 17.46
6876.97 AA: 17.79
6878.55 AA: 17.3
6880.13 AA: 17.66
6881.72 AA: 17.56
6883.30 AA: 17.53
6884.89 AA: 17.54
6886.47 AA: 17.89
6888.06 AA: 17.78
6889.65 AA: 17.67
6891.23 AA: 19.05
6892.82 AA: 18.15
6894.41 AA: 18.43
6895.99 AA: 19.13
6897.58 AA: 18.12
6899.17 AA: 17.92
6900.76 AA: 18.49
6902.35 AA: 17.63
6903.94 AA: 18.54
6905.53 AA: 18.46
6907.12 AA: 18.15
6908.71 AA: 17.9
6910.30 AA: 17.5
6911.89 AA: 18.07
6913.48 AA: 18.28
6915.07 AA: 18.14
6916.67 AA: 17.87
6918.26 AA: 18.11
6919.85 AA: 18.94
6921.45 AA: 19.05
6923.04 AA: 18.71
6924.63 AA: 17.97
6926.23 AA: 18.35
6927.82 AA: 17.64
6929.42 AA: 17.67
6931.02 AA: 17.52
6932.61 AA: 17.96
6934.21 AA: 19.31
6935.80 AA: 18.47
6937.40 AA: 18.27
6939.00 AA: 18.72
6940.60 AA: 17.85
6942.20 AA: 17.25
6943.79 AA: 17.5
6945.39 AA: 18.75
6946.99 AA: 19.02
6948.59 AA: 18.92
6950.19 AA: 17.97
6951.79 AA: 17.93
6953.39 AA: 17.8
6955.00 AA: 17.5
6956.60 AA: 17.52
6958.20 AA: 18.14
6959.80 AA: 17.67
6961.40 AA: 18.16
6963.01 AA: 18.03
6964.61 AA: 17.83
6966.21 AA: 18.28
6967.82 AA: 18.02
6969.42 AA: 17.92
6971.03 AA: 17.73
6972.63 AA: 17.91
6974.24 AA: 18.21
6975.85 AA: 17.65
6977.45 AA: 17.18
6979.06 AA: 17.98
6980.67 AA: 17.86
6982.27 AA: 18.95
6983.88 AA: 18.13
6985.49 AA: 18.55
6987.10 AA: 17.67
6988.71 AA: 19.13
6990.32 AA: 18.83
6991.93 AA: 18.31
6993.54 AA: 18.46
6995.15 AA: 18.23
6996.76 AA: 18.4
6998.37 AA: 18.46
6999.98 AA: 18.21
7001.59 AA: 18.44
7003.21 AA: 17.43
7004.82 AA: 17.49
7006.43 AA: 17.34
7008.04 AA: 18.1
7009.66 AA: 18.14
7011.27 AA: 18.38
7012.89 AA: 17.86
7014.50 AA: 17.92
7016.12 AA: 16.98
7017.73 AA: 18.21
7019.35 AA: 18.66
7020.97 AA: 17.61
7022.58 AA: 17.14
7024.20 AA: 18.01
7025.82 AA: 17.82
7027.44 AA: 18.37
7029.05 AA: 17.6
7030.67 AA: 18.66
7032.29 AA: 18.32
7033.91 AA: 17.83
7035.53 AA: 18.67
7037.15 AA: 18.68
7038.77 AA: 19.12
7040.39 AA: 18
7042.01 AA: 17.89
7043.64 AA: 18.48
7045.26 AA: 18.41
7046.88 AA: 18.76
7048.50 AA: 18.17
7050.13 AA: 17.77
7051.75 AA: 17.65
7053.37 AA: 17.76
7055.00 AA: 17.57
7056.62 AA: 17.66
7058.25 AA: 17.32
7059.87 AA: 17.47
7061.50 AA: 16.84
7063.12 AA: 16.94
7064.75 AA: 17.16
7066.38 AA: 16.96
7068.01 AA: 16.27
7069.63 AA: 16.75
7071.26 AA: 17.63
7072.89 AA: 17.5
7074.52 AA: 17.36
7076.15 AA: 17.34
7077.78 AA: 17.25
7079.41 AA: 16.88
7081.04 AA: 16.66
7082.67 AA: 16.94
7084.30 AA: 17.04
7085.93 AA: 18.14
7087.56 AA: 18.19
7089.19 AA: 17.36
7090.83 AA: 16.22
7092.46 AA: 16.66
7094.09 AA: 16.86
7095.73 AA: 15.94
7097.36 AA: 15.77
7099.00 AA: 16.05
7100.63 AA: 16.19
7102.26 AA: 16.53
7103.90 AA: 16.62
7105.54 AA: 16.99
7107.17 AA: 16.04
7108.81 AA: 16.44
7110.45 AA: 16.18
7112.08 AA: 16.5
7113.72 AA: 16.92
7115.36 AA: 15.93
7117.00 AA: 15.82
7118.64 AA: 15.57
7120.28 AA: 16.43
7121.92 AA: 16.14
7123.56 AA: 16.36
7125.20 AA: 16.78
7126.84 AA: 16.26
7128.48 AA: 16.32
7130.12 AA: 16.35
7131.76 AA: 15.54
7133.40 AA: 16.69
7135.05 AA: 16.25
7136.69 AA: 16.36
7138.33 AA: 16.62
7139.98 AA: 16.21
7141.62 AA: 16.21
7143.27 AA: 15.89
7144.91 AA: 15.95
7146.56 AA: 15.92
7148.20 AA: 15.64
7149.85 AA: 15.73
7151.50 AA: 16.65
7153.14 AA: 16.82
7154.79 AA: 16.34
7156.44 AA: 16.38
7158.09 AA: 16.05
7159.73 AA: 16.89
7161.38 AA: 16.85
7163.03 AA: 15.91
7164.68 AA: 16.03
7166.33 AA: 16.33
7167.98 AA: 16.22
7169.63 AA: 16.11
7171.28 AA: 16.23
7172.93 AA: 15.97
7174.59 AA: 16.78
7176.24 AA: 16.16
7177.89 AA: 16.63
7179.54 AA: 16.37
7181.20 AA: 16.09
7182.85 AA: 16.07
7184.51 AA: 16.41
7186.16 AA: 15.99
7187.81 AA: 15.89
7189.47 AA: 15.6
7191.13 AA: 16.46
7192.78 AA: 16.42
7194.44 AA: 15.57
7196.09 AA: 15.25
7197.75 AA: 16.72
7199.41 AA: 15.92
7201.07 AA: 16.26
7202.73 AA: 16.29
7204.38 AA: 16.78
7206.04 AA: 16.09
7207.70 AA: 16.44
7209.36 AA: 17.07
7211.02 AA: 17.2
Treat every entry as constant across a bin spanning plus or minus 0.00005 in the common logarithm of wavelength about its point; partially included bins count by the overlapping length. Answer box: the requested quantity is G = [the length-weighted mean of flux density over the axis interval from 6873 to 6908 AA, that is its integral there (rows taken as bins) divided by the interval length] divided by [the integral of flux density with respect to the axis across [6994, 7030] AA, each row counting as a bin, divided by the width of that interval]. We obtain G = 1.002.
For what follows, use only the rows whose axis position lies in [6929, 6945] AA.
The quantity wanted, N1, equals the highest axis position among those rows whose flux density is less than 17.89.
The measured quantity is 6943.79 AA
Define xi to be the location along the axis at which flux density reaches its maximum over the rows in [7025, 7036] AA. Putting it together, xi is 7035.53 AA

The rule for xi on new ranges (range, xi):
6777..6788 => 6787.30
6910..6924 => 6921.45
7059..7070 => 7059.87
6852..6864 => 6859.57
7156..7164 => 7159.73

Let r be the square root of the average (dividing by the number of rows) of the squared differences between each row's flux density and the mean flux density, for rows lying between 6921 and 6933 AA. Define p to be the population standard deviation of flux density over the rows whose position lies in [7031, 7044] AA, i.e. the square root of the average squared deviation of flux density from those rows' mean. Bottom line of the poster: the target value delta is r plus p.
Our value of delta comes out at 0.93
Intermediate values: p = 0.422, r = 0.51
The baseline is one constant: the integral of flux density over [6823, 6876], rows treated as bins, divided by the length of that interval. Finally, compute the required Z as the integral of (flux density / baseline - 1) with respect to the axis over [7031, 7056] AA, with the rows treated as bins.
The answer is 0.4 AA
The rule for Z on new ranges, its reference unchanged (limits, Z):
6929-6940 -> 0.2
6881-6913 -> 0.3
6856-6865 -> -0.2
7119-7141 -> -2.0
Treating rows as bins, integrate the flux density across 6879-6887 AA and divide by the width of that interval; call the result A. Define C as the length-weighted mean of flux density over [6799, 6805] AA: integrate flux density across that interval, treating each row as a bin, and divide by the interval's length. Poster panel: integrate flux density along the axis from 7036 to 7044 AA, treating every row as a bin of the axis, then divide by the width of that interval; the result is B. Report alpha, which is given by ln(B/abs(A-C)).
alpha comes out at 4.6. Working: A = 17.6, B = 18.4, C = 17.4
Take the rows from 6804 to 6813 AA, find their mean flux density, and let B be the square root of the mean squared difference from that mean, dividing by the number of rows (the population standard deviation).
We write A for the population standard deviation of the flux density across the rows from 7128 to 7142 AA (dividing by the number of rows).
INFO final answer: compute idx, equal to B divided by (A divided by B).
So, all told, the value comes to 0.4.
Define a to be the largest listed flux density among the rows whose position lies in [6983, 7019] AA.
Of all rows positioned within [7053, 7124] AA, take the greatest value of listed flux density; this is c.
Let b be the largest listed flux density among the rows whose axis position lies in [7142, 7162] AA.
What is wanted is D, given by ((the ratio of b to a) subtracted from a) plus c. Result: 36.4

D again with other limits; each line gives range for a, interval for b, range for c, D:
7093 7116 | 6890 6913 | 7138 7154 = 32.7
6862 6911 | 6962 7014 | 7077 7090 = 36.3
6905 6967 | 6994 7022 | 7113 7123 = 35.3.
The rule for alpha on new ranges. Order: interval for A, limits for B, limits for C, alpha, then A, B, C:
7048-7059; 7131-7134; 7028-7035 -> 3.5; 17.7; 16.1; 18.1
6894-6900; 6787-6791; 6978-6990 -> 5.2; 18.4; 17.5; 18.3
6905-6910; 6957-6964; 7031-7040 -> 3.8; 18.1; 18.0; 18.5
